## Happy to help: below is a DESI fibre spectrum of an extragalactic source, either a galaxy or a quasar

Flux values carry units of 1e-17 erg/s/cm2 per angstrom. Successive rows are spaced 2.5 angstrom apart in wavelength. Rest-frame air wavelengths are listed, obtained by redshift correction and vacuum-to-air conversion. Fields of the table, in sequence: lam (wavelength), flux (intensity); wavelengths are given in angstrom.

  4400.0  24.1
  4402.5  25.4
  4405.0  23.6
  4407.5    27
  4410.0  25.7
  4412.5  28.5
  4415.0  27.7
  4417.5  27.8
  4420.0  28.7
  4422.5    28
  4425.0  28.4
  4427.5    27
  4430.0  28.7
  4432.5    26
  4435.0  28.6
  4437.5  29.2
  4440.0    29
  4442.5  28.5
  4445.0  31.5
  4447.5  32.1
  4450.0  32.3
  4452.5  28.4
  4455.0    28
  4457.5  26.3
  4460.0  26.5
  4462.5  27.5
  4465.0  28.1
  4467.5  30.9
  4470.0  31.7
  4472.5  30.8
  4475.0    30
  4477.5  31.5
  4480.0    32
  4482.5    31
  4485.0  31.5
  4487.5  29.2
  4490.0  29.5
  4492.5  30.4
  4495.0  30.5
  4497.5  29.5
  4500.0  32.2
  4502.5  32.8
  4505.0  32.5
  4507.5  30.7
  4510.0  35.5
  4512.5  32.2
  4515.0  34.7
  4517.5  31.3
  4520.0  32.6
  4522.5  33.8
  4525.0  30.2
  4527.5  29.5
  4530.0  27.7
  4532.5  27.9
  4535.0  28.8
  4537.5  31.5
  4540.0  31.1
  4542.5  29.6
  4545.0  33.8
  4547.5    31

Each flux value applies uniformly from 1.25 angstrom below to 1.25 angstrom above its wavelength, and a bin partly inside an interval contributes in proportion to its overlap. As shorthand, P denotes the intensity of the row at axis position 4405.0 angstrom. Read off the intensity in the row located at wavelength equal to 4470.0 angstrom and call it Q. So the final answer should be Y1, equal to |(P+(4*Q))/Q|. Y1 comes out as 4.74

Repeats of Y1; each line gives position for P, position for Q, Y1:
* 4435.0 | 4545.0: 4.85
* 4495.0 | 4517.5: 4.97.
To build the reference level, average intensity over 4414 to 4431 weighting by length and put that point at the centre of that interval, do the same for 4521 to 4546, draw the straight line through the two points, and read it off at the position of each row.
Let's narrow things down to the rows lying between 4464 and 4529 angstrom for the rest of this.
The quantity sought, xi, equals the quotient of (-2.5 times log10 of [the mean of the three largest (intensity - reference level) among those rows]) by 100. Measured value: -0.017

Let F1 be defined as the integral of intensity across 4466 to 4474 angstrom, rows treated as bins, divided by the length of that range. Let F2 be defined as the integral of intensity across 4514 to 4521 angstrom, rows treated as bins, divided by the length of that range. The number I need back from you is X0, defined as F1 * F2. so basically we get 1017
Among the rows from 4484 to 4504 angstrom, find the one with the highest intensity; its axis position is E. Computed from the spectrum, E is 4502.5 angstrom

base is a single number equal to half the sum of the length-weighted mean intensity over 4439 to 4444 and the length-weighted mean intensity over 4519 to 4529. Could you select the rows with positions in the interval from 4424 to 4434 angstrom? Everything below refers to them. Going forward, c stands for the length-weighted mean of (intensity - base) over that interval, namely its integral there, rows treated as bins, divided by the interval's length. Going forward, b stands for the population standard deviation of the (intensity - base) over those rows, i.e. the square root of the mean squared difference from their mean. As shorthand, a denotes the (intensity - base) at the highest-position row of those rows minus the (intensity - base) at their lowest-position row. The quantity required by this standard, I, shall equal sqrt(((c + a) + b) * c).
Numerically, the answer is 3.2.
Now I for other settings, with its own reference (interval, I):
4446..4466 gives 2.2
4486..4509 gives 1.6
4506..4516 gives 5.3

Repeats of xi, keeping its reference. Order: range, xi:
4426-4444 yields 0.005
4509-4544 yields -0.017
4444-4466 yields -0.013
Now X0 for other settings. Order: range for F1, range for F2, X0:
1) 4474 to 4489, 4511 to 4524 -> 1016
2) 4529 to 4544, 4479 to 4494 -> 903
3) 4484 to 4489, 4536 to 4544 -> 931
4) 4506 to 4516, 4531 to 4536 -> 940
